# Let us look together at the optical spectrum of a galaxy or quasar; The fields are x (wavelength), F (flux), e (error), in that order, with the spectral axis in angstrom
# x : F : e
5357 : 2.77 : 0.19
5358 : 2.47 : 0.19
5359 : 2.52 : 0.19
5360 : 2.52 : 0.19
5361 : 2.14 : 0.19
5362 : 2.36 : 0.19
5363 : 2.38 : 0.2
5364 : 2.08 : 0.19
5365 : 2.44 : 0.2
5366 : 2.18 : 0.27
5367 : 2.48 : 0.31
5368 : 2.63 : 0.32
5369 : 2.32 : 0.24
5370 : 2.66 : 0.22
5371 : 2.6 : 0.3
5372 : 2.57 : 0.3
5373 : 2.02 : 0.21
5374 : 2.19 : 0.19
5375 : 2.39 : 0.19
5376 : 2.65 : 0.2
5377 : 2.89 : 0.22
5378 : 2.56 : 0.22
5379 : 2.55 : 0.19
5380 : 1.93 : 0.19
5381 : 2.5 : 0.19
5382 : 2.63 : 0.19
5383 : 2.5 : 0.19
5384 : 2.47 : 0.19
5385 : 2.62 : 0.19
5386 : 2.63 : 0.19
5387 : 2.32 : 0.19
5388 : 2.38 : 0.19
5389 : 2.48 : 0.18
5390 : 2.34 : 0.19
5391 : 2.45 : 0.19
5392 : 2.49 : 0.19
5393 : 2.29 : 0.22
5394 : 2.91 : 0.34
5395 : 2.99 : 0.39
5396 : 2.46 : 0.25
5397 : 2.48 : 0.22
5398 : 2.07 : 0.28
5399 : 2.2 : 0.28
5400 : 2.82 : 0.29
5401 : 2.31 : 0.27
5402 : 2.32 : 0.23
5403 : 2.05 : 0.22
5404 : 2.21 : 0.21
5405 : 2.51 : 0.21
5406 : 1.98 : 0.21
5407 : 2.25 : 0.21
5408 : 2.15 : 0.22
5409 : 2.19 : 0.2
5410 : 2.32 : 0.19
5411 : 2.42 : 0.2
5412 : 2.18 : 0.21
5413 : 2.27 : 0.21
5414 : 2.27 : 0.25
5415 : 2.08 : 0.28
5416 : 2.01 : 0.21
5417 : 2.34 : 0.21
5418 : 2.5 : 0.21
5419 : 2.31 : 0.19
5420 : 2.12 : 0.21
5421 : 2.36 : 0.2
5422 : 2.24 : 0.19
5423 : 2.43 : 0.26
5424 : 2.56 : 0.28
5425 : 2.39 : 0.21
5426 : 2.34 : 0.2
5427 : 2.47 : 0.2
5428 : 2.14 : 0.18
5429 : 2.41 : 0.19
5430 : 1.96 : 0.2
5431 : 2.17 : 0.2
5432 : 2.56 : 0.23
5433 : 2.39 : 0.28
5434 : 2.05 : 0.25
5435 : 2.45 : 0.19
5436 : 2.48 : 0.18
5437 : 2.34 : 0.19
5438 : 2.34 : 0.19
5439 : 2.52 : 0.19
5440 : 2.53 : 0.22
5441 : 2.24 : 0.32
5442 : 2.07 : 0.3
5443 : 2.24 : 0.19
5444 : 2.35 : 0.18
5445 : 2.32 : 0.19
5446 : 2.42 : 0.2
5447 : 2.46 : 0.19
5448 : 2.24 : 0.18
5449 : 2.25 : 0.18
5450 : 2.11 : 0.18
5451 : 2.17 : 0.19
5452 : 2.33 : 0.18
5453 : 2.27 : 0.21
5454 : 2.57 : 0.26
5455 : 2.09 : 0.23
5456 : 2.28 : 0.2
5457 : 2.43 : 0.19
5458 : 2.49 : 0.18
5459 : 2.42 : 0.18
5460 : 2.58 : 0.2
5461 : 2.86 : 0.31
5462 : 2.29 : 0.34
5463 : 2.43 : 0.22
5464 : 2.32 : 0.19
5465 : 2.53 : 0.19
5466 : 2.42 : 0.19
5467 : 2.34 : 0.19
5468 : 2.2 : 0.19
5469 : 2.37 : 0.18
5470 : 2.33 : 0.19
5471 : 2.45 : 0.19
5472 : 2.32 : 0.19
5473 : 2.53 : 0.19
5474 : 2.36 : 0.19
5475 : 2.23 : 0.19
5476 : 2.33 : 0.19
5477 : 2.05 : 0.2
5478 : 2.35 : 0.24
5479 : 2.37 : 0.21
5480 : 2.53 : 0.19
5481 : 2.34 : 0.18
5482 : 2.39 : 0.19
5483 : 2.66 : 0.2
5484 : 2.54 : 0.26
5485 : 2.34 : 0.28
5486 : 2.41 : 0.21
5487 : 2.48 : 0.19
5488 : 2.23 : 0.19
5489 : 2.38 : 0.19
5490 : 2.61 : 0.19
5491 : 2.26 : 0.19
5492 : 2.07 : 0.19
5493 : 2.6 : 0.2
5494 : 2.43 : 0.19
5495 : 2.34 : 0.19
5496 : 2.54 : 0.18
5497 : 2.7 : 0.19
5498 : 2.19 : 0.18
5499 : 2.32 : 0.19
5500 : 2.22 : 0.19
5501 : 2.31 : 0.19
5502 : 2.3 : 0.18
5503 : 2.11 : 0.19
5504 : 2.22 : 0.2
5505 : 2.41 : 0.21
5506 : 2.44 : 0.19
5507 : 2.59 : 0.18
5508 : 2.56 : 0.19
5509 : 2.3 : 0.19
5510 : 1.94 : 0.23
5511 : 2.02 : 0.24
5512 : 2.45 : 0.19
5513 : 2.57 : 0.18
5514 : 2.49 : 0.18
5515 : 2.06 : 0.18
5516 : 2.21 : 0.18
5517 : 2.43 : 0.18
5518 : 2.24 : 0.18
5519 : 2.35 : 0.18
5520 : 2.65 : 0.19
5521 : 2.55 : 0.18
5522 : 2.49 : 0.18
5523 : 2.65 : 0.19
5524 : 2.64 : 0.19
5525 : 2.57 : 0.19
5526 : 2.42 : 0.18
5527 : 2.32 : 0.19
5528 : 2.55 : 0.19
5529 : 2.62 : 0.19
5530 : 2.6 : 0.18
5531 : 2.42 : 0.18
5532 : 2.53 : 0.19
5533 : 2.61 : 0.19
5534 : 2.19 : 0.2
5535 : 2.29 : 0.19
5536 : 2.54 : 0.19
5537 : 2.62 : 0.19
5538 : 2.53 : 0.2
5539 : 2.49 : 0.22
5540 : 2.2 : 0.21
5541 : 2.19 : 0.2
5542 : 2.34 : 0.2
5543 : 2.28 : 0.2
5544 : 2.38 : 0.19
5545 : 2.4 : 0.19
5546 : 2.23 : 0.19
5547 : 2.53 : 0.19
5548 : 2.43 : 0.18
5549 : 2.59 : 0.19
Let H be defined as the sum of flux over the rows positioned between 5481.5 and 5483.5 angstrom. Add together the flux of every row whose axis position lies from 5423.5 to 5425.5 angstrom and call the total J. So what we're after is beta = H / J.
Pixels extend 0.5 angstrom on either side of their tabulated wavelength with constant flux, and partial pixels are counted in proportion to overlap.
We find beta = 1.02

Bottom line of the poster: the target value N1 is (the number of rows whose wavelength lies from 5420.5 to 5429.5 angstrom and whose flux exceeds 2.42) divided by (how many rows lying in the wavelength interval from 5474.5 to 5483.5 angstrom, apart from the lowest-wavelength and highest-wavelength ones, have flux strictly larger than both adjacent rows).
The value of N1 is 1.5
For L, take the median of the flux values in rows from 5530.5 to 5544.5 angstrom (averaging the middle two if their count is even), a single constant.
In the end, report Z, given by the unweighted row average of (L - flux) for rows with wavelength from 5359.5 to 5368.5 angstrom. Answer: 0.04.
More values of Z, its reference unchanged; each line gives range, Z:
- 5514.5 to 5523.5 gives 0.00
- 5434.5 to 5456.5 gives 0.08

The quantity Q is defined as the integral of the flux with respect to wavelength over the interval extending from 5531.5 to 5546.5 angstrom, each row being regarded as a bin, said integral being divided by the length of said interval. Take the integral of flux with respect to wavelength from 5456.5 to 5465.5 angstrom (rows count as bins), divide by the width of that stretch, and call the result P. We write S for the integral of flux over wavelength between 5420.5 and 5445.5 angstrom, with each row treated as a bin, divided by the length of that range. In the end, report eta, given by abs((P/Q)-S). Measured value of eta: 1.29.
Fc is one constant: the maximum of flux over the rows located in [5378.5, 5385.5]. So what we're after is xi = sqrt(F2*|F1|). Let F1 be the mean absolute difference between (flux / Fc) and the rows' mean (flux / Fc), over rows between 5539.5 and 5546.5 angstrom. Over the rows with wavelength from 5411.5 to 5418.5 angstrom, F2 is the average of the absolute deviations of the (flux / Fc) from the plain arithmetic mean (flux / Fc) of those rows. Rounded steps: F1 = 0.028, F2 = 0.047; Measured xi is 0.036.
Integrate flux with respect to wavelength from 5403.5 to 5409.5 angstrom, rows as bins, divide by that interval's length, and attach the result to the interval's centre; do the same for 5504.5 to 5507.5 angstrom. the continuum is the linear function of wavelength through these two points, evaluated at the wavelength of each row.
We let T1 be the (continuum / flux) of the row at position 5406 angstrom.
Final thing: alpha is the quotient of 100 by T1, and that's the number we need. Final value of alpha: 89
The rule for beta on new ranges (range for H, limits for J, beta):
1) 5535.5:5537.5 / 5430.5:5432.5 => 1.09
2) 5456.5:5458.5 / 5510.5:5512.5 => 1.10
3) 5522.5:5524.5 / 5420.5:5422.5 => 1.15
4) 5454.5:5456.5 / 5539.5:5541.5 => 1.00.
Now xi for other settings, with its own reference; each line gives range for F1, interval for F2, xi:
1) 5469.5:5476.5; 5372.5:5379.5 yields 0.049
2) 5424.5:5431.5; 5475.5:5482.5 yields 0.043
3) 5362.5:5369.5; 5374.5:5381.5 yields 0.063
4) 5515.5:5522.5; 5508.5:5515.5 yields 0.064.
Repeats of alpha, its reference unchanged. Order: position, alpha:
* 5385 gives 121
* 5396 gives 112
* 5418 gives 111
